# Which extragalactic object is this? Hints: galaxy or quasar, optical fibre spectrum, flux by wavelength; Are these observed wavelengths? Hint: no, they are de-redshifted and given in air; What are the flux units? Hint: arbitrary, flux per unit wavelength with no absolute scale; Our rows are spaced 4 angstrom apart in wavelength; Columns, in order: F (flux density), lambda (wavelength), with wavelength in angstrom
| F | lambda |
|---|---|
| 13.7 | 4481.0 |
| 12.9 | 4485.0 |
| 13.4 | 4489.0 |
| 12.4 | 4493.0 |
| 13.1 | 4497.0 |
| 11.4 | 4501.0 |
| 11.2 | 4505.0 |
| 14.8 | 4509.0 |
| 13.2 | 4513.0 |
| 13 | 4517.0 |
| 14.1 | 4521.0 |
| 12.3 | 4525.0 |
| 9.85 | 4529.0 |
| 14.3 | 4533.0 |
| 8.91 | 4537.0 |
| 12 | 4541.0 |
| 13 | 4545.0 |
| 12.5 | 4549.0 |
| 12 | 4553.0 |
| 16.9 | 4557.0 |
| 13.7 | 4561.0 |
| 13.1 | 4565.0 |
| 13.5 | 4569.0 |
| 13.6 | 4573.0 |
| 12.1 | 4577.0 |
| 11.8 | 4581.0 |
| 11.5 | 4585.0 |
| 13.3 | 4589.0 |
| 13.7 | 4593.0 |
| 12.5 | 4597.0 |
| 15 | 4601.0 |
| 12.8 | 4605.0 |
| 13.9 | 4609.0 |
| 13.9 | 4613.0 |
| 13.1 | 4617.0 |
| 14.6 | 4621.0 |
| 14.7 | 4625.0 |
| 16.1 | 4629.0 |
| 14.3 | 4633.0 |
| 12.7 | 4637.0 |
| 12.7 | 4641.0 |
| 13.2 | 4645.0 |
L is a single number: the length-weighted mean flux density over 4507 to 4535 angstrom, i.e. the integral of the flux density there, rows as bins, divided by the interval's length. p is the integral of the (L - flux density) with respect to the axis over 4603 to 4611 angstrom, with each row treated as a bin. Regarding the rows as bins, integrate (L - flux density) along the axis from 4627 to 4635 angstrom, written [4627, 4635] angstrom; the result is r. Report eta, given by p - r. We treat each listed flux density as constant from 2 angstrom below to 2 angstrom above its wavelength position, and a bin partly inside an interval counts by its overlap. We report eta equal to 14.8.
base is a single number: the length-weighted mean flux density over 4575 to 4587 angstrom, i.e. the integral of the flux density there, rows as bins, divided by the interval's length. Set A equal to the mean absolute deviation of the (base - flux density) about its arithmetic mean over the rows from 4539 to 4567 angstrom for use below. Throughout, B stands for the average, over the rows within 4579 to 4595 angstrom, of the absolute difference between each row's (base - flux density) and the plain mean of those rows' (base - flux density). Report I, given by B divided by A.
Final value 0.8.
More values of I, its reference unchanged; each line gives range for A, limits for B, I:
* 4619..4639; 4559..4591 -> 1.0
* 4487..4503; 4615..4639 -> 1.3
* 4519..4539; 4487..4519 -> 0.4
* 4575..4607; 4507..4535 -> 1.3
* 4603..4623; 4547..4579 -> 1.8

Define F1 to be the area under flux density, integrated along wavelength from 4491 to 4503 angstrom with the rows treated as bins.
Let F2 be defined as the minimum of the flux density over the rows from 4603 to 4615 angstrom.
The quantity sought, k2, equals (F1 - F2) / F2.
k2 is 11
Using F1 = 148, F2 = 12.8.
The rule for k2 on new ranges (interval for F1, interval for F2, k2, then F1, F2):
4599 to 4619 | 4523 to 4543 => 30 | 275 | 8.91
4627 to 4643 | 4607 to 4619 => 16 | 223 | 13.1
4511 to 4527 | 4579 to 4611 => 17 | 210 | 11.5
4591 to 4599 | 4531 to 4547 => 11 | 105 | 8.91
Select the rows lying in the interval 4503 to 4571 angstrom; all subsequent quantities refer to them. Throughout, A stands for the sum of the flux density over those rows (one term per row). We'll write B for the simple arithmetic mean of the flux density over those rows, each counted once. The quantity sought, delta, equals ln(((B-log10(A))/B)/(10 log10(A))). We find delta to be -3.35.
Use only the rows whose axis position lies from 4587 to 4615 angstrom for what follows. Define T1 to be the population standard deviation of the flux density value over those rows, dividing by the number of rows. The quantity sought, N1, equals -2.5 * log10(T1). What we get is 0.3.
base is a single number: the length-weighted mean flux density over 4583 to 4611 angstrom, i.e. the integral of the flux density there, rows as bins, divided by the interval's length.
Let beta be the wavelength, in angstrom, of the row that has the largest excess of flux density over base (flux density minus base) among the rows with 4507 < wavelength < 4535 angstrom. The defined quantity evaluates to 4509.0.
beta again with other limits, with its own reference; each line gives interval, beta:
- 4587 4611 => 4601.0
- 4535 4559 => 4557.0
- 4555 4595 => 4557.0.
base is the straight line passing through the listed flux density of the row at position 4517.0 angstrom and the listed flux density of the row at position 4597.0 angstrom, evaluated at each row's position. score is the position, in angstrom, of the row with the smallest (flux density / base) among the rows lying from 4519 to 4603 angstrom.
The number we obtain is 4537.0 angstrom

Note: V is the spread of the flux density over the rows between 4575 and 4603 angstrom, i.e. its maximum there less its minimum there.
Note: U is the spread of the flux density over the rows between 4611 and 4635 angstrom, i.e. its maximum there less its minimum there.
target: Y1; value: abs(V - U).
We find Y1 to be 0.5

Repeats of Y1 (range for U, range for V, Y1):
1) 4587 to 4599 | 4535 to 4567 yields 6.8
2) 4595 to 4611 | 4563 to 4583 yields 0.7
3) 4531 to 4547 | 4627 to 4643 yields 2.0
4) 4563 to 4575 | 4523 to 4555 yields 4.9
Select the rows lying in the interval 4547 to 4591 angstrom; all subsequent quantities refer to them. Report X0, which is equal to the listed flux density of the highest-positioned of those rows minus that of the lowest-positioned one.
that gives 0.8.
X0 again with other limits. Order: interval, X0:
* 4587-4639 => -0.6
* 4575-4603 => 2.9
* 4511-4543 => -1.2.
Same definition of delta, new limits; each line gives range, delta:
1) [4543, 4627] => -3.40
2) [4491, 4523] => -3.17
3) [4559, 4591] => -3.17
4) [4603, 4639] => -3.21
